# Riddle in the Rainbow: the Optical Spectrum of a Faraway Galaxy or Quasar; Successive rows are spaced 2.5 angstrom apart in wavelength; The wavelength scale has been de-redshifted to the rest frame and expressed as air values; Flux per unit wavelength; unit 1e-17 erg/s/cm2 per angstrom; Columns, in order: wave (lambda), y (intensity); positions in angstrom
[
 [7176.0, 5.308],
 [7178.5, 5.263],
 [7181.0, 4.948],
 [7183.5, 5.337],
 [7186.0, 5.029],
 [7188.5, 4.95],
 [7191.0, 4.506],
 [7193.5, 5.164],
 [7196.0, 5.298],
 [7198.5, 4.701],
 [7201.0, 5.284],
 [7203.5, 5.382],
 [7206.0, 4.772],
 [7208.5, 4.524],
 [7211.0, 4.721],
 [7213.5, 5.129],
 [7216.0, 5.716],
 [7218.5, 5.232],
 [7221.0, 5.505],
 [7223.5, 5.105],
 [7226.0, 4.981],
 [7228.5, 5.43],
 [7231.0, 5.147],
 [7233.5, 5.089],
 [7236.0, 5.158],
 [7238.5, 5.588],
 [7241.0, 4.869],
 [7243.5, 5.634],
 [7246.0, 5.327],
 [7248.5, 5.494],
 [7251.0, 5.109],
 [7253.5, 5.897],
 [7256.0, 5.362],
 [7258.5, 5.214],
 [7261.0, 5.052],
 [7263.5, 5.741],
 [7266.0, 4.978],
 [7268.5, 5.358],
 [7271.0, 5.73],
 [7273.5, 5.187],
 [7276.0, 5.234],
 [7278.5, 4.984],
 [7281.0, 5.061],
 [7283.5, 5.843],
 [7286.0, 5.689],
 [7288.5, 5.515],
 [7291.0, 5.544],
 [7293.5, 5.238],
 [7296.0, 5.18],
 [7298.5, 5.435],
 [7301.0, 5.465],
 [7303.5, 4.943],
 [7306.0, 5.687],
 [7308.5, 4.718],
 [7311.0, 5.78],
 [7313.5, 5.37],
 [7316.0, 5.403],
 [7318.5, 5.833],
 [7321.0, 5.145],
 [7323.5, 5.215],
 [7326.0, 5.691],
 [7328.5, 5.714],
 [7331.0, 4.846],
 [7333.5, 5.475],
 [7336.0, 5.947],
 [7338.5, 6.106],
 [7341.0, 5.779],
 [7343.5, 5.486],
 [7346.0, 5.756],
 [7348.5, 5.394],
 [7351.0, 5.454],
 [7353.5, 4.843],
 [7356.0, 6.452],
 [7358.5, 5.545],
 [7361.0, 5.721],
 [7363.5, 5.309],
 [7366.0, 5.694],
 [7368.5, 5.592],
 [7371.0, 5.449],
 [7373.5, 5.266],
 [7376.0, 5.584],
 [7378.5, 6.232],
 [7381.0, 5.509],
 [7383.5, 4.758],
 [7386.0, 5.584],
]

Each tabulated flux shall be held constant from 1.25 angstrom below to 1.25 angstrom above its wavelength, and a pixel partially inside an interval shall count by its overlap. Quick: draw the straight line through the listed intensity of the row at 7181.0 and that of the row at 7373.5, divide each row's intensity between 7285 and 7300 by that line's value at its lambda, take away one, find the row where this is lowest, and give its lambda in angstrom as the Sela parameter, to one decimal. 7296.0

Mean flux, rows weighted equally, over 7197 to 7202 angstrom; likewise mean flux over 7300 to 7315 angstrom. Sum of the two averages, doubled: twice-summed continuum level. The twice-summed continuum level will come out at 20.6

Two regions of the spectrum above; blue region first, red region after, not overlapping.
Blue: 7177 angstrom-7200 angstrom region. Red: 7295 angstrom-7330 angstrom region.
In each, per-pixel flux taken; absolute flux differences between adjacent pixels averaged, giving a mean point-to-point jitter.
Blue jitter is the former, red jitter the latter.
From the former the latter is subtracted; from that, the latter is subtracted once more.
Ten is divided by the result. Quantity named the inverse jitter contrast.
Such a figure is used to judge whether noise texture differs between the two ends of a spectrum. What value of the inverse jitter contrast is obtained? -19.5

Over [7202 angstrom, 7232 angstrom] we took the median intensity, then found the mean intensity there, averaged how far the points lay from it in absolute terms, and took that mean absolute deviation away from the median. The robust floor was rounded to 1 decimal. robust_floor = 4.9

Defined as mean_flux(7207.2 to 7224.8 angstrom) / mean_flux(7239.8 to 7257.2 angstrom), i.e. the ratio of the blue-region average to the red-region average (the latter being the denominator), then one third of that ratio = 0.318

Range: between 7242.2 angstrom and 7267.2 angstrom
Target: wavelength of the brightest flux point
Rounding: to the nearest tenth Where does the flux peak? 7253.5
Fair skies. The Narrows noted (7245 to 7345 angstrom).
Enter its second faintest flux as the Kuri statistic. 4.846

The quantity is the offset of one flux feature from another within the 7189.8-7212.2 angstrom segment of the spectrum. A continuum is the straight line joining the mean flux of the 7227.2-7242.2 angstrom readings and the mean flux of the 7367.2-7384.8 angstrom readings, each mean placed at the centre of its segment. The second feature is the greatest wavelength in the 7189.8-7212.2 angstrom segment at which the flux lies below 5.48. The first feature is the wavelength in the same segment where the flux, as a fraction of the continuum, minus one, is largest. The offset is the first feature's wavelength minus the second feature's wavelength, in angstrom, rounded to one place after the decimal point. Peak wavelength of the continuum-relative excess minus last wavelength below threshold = -7.5 angstrom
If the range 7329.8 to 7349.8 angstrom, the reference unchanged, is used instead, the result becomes -10.0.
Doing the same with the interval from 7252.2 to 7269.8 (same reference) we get -15.0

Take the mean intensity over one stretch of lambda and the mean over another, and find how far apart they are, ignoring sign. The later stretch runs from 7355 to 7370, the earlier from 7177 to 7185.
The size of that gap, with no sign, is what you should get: 0.5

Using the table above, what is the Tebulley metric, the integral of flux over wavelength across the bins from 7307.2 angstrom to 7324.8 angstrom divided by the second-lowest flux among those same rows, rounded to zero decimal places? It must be 18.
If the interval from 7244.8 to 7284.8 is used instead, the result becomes 43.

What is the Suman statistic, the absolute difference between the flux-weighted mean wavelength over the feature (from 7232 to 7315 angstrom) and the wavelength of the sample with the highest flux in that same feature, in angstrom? 20.1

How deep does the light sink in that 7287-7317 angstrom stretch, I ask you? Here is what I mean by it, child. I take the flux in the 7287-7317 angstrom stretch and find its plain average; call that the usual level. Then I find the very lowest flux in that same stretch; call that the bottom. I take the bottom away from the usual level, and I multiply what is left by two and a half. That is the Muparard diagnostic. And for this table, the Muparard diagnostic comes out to 1.6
